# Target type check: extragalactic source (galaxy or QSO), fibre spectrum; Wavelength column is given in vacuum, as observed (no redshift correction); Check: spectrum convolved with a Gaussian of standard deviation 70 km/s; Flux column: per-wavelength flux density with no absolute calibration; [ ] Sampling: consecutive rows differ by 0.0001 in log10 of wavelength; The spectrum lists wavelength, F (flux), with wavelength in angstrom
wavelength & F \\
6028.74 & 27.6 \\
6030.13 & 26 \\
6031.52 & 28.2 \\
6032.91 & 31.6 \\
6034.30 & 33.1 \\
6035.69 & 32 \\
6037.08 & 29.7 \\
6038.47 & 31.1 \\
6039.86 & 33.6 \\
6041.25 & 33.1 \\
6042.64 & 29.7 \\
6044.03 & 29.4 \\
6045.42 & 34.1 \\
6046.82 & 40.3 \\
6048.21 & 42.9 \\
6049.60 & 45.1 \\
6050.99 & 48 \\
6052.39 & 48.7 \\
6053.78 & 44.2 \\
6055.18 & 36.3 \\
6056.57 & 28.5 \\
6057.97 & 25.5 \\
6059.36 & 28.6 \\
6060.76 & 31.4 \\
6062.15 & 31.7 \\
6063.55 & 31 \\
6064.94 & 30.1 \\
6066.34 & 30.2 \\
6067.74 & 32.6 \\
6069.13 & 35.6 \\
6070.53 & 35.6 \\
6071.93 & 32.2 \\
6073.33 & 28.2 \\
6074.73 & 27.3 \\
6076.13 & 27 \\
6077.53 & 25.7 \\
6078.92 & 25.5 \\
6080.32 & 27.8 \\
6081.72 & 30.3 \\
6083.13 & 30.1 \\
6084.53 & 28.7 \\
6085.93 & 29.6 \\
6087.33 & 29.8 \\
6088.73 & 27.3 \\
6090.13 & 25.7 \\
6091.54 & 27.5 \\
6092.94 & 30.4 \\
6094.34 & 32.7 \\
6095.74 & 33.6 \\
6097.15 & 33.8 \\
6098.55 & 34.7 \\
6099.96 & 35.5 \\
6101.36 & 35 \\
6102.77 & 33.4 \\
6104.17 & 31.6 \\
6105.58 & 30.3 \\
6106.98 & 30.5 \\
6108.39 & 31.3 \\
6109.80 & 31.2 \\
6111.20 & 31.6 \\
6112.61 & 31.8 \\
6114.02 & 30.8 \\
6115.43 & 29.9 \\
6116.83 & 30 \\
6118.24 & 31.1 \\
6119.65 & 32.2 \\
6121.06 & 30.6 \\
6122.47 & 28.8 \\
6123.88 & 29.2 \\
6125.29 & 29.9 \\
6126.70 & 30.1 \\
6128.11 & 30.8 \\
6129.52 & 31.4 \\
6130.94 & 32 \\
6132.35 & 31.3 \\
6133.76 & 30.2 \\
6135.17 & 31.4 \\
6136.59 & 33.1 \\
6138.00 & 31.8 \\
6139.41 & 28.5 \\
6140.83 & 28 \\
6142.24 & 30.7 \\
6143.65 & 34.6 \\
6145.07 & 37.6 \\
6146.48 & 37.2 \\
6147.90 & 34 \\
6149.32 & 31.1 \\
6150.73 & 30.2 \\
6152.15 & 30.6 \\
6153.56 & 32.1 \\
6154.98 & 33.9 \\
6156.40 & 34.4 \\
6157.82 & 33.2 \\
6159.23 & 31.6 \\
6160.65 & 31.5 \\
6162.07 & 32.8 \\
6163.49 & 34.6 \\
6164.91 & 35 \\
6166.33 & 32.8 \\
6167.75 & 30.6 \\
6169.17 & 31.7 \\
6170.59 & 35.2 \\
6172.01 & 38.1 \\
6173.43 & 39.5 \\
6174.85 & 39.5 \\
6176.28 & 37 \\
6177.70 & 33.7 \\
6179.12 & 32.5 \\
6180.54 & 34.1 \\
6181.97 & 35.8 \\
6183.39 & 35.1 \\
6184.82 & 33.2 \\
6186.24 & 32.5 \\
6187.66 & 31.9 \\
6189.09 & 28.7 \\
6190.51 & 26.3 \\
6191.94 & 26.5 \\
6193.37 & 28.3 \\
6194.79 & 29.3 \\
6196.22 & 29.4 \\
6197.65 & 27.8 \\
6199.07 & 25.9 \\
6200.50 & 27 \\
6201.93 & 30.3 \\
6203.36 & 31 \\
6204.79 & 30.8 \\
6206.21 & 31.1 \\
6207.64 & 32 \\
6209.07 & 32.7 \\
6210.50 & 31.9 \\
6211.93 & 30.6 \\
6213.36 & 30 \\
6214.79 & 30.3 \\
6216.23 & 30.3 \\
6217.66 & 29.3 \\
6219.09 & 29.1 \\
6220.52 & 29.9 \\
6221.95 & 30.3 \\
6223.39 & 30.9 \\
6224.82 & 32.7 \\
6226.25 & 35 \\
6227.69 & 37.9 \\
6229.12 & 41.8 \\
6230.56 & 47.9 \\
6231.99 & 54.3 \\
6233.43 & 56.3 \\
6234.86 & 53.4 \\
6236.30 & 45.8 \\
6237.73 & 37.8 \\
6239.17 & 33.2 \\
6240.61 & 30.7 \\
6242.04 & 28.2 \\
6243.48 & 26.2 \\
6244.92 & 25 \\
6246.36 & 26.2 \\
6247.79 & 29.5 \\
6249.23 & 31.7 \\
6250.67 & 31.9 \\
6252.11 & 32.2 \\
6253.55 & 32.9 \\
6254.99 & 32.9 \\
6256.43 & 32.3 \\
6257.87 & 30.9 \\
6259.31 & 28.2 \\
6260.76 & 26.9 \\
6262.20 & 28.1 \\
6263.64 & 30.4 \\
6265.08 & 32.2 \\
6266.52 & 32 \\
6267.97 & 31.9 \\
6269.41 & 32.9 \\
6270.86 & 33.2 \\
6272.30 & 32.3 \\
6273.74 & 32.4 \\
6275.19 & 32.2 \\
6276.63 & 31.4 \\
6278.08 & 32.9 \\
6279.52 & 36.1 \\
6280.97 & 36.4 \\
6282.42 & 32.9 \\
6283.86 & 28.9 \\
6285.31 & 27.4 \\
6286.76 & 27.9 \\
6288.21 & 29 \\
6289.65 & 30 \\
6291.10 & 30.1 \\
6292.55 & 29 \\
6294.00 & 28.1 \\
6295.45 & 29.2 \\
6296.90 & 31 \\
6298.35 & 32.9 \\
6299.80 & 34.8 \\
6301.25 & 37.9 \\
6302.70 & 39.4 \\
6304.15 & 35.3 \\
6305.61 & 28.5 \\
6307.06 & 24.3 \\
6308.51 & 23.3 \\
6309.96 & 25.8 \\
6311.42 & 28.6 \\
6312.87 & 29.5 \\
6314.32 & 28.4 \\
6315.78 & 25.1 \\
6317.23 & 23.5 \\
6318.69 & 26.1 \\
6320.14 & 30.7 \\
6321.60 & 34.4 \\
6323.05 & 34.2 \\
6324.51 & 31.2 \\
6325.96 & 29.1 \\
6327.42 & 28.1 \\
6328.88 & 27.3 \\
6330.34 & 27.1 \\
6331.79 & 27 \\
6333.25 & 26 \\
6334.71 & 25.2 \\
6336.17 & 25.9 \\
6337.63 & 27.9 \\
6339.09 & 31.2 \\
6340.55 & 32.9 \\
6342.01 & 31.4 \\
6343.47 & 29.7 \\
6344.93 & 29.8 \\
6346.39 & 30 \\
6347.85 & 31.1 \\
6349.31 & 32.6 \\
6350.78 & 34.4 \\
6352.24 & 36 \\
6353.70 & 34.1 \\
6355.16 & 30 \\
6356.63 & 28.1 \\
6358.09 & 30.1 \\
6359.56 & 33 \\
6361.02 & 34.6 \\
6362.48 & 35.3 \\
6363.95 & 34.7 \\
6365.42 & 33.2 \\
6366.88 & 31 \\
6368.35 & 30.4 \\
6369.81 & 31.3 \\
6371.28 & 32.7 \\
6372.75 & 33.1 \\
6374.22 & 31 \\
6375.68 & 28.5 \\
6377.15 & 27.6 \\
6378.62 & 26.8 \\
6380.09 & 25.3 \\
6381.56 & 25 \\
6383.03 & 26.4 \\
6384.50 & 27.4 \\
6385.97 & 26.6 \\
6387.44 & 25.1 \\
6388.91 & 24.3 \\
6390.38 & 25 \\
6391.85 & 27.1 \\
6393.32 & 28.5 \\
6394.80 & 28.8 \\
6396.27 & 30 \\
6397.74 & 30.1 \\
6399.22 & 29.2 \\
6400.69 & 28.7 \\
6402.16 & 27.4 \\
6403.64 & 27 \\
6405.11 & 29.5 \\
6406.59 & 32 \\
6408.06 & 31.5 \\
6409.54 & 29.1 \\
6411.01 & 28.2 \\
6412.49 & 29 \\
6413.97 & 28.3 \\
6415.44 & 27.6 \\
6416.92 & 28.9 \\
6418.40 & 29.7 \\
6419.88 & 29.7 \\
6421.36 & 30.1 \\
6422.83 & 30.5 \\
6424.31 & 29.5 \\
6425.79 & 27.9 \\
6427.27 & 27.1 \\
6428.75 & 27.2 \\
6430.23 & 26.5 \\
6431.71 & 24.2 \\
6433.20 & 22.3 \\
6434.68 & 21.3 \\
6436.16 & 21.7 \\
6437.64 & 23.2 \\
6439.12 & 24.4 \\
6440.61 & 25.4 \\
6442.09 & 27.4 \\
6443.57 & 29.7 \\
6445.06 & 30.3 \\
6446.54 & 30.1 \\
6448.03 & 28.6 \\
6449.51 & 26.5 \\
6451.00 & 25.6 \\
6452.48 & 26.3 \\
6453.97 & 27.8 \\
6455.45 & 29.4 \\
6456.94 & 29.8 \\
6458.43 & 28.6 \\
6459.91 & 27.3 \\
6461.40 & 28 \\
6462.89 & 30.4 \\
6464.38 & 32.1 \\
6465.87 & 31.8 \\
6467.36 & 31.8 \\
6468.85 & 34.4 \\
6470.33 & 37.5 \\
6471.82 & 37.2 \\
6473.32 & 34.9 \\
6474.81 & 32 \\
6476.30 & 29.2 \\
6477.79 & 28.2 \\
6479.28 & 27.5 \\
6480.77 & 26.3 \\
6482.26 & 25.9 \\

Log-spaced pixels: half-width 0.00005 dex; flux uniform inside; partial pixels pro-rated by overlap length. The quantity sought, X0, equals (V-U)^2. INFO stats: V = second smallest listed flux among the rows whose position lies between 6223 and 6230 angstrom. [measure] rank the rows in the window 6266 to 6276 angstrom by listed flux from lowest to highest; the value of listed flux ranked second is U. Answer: 0.5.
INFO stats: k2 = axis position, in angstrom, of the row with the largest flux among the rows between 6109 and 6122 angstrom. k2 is 6119.65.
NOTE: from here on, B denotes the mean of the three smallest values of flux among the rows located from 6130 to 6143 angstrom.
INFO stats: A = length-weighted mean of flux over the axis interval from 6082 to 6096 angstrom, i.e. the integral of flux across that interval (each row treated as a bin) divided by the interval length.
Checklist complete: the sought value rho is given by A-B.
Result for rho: 0.5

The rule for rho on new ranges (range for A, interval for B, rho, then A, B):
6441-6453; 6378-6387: 2.5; 28.0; 25.6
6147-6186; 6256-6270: 6.1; 33.8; 27.7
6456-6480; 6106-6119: 1.1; 31.3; 30.1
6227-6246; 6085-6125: 12.8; 39.6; 26.8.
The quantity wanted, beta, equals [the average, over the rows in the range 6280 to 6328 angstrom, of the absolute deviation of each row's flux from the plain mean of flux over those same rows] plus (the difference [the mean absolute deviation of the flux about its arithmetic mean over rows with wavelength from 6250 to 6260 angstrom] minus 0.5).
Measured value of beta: 3.8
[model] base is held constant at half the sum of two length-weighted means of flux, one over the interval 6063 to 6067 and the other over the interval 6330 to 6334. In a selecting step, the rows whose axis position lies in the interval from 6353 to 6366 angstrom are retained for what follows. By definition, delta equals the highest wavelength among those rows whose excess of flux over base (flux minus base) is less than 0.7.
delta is 6356.63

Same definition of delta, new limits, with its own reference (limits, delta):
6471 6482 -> 6480.77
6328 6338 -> 6337.63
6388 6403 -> 6402.16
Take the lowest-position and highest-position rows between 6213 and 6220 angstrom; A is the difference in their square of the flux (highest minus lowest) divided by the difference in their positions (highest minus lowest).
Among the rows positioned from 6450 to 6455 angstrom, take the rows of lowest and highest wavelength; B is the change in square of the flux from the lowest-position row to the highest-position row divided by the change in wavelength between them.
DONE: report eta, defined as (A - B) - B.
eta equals -88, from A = -9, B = 40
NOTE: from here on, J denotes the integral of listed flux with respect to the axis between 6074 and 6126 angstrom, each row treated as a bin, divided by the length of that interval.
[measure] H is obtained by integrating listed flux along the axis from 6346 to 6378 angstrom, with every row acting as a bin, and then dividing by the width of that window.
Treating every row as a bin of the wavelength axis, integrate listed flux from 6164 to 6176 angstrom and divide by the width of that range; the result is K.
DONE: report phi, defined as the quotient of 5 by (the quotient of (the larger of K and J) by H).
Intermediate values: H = 31.9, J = 30.3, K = 35.3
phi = 4.5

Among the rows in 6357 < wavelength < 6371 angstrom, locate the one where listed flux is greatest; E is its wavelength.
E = 6362.48 angstrom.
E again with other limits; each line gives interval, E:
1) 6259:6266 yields 6265.08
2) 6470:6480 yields 6470.33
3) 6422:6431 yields 6422.83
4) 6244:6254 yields 6253.55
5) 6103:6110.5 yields 6104.17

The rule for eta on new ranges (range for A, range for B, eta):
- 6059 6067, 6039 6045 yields 140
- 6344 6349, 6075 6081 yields 6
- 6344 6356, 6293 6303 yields -174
